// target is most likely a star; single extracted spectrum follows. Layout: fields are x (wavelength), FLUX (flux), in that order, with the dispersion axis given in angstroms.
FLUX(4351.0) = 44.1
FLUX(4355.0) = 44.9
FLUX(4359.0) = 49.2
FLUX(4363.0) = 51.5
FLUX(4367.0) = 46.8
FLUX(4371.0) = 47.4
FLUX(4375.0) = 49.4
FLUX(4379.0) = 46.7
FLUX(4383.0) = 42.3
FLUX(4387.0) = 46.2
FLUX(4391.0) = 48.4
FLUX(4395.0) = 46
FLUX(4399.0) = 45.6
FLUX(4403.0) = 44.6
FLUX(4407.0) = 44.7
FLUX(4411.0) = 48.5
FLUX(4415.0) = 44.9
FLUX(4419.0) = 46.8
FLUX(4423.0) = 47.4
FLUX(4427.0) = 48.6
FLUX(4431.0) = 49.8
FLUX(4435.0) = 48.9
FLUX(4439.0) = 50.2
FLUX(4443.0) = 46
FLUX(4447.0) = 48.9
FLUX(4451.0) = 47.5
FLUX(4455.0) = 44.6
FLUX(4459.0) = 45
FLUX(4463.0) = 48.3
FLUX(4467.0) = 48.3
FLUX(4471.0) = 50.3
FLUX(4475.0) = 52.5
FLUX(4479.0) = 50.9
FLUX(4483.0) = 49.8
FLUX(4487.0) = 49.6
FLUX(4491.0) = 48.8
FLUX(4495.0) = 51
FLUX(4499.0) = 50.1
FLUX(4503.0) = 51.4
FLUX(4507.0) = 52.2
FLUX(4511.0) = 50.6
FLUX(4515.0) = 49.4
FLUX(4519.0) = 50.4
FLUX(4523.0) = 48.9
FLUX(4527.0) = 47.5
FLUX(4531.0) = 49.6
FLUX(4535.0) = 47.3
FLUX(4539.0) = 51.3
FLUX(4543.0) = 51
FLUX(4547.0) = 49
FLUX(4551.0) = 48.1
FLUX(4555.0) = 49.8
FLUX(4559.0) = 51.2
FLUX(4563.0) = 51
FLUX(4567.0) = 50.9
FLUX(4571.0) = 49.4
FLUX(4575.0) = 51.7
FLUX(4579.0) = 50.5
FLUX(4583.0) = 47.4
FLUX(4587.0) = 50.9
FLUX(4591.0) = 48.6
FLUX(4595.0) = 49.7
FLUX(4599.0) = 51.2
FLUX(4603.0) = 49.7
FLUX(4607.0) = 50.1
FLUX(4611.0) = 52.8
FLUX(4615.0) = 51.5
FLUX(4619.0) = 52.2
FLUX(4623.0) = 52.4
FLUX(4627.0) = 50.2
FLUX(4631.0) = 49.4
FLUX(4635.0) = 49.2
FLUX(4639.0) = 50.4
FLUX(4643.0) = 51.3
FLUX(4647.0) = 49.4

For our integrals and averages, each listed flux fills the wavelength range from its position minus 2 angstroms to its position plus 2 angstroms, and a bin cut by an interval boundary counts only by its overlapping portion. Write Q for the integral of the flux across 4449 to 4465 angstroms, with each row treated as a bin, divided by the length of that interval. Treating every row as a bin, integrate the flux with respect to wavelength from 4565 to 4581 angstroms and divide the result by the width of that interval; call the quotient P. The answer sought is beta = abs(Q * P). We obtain 2346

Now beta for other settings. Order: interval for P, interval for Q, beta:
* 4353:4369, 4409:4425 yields 2256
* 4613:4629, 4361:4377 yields 2516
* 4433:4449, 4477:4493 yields 2414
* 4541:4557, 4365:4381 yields 2354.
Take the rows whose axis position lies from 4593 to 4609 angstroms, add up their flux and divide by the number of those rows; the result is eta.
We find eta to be 50.2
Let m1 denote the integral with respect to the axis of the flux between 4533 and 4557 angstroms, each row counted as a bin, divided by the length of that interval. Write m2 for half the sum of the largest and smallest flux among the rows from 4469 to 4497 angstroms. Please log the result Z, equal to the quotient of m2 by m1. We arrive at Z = 1.025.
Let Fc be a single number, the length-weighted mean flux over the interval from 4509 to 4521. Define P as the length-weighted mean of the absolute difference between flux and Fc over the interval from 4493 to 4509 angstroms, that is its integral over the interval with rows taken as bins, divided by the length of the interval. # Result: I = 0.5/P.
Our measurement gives 0.472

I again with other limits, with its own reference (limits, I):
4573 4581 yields 0.517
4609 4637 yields 0.347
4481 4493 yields 0.682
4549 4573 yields 0.517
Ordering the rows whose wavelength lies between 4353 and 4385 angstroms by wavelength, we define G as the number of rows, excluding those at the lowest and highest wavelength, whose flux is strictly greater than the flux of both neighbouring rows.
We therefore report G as 2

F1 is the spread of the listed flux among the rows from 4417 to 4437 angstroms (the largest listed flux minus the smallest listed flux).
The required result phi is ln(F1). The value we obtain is 1.10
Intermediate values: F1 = 3.00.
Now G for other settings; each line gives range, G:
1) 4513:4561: 3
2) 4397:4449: 3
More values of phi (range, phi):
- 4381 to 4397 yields 1.81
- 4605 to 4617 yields 0.99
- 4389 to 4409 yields 1.34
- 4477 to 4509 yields 1.22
